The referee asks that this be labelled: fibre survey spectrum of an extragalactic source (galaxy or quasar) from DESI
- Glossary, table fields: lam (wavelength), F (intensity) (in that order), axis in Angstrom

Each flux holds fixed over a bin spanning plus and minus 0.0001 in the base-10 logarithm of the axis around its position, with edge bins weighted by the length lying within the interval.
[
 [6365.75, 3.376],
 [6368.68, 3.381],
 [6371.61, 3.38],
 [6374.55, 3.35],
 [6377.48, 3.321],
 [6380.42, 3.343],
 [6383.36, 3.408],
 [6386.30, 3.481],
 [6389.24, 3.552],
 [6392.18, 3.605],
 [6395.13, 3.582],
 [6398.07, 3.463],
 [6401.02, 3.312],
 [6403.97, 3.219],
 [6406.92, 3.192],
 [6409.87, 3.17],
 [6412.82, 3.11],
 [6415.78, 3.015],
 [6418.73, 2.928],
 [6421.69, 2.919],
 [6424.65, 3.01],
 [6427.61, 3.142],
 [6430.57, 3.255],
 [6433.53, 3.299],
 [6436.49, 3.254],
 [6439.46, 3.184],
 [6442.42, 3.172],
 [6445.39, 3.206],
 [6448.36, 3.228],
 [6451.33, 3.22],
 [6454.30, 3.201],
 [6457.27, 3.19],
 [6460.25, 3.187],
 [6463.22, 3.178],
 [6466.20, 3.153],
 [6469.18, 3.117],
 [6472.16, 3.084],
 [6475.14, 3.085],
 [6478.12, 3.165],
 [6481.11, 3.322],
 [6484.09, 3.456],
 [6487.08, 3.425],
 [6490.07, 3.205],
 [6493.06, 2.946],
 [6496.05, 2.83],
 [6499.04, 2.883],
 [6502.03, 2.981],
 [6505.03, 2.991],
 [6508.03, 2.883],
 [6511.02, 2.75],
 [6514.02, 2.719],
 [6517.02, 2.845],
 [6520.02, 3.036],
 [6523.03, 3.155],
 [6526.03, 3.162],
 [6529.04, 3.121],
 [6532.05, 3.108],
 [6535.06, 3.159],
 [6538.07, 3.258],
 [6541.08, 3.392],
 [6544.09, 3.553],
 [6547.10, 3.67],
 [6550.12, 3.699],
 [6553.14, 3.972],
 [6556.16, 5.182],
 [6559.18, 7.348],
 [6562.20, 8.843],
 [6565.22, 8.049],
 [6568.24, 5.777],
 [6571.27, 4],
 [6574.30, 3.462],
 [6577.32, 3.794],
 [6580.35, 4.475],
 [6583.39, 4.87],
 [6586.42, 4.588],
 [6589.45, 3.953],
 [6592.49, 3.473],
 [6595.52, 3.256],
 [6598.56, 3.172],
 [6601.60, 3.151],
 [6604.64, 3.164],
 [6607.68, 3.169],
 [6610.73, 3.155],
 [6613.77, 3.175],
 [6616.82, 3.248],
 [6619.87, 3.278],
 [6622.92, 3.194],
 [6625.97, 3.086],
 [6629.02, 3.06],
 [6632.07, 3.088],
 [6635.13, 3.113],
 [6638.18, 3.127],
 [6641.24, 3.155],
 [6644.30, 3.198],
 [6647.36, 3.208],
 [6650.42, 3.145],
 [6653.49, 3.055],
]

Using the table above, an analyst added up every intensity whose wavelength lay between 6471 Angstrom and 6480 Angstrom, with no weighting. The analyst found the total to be 9.3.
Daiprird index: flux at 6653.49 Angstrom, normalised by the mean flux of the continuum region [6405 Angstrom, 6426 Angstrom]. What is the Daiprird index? 1.00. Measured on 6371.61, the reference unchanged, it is 1.11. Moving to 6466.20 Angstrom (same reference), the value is 1.03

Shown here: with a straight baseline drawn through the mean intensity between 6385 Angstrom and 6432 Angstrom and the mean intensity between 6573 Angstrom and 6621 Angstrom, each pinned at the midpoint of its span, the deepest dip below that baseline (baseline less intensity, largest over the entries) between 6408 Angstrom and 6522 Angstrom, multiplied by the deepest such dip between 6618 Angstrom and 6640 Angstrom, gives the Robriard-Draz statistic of 0.42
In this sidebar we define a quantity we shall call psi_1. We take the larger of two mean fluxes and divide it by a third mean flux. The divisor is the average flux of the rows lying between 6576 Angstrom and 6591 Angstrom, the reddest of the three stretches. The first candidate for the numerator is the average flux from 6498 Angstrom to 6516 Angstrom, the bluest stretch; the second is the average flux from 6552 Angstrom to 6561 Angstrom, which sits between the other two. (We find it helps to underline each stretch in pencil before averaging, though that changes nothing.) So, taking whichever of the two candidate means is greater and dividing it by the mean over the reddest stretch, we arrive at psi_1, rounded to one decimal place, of 1.3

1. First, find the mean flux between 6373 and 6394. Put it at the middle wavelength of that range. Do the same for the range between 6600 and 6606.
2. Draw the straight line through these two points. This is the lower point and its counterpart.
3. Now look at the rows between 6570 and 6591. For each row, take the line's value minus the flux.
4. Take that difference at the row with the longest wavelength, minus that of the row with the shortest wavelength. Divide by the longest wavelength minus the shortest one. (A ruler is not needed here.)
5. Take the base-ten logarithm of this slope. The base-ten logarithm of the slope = -2.9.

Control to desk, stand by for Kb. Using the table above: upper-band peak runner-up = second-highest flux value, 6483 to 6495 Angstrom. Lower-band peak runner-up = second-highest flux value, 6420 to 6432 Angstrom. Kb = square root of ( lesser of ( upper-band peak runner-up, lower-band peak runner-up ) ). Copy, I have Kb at 1.77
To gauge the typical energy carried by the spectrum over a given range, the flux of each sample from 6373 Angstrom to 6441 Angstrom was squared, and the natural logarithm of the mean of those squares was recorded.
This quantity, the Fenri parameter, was 2.37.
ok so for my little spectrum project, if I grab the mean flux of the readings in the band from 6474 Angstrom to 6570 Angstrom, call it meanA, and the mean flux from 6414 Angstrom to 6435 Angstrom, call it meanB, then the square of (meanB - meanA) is 0.5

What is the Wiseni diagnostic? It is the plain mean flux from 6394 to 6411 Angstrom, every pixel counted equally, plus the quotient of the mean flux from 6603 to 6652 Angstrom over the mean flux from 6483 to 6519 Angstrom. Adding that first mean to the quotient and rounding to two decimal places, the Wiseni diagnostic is 4.38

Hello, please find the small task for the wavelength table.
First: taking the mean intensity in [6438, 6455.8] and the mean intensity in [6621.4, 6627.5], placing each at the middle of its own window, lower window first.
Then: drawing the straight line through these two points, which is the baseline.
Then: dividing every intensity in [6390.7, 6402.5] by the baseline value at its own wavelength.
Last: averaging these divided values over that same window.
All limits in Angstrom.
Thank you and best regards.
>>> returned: 1.08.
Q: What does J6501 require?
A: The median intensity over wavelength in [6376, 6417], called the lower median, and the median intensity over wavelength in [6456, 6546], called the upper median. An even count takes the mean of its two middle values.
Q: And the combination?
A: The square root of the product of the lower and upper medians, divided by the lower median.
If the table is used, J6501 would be 0.97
